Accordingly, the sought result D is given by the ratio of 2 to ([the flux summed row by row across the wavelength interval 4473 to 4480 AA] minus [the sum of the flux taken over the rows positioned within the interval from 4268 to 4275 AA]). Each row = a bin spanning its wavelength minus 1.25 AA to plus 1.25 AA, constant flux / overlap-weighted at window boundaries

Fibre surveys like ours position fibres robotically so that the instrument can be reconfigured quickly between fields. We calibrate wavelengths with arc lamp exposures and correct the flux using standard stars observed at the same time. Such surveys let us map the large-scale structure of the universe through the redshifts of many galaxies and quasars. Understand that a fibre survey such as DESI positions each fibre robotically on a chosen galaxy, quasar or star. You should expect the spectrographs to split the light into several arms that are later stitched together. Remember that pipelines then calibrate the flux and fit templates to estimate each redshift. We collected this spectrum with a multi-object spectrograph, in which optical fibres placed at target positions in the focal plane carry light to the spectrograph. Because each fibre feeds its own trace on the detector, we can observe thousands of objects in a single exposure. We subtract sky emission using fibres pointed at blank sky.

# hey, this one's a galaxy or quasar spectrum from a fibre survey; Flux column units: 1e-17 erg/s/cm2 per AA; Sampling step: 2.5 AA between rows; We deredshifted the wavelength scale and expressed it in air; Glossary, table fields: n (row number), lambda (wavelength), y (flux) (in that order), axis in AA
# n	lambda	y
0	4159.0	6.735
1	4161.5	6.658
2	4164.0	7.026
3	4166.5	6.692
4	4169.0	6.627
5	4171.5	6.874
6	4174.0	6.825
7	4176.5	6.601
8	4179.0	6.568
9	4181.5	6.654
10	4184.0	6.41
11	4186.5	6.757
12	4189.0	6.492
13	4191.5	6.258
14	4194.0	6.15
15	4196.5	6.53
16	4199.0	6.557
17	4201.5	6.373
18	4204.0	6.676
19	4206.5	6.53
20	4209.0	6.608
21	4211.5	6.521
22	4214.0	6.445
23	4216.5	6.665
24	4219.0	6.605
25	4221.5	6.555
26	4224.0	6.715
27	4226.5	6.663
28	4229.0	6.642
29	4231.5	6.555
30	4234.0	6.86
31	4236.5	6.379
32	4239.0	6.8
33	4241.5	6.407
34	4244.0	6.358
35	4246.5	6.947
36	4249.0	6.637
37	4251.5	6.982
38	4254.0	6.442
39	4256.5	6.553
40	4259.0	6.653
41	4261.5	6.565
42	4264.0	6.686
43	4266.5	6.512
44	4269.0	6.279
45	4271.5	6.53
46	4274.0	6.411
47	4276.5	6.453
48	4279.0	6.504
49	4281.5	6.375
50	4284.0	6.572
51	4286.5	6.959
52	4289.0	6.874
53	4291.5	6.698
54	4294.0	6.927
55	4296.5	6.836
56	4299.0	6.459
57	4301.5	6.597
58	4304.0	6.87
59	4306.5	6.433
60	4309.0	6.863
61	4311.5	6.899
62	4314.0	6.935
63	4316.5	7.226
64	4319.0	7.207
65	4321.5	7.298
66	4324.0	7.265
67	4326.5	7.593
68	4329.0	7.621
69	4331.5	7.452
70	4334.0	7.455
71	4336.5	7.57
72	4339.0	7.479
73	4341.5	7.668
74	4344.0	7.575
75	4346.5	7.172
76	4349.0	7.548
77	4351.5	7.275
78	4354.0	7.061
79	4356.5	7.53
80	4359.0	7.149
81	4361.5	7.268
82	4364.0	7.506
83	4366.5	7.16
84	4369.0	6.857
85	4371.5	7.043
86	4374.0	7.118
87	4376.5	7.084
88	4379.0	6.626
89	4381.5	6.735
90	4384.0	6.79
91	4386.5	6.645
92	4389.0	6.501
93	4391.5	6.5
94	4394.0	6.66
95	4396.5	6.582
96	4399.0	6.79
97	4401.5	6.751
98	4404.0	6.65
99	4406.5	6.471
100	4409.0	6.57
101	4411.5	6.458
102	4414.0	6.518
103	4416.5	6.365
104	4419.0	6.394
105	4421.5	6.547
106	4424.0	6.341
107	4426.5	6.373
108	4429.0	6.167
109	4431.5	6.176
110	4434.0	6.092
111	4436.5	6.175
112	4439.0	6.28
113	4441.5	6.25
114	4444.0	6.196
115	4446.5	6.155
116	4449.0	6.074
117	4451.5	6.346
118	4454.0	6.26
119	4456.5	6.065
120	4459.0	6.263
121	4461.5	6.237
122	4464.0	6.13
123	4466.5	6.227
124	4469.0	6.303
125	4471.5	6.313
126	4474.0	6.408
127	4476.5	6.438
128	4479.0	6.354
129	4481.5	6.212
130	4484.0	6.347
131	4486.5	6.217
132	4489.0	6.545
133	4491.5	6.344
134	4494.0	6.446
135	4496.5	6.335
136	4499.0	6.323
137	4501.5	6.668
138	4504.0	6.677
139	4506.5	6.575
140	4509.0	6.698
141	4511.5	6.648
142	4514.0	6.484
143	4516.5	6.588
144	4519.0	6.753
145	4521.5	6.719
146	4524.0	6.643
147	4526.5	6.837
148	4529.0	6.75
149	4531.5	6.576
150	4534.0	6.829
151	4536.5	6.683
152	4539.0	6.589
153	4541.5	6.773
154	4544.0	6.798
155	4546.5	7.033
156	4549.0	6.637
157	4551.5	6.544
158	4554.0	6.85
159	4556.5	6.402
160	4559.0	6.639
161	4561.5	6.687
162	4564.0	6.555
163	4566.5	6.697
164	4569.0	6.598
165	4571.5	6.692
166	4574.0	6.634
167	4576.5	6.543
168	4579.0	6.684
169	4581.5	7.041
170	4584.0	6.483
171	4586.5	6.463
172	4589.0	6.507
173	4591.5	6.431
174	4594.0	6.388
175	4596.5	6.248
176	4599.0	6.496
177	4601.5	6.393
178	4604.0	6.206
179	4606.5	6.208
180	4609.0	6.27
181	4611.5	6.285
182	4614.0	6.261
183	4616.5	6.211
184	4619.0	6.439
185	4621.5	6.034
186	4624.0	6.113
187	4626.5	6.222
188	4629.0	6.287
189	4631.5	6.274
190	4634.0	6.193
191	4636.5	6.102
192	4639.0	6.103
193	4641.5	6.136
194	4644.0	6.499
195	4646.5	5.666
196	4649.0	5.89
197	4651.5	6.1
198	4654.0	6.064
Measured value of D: -100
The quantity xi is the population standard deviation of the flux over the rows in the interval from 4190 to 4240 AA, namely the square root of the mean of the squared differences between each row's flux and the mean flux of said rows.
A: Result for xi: 0.17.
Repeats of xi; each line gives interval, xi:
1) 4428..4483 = 0.10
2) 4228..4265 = 0.19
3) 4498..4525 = 0.12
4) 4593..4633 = 0.11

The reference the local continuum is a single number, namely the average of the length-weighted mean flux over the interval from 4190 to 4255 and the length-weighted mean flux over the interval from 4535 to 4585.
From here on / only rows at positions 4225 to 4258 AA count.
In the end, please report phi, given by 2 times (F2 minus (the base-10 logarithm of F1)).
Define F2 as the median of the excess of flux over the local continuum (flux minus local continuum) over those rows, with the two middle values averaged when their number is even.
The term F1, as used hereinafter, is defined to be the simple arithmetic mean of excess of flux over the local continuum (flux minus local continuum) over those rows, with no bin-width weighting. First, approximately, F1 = 0.01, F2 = 0.01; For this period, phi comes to 4.3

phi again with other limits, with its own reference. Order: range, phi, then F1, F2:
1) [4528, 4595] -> 3.3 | 0.02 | 0.01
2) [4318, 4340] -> 1.8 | 0.81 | 0.83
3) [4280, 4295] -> 2.3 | 0.11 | 0.16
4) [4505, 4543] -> 2.7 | 0.05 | 0.06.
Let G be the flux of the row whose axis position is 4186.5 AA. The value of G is 6.757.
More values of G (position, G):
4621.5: 6.034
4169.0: 6.627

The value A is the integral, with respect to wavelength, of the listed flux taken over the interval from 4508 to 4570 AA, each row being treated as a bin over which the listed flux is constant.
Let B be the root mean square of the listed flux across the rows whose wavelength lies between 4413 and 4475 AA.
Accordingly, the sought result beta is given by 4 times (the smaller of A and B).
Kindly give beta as 25.1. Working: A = 414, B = 6.27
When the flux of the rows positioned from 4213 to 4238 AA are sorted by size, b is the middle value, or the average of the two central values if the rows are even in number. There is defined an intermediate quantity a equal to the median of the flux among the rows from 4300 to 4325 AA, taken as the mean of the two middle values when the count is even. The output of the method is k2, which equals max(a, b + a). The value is 13.5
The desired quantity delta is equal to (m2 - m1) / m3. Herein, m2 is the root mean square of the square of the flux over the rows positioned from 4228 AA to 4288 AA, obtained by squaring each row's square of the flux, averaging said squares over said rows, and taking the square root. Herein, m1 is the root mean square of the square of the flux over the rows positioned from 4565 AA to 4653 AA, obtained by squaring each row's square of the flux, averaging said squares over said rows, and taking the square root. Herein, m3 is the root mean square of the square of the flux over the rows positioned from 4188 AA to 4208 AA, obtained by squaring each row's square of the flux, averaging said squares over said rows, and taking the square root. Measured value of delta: 0.08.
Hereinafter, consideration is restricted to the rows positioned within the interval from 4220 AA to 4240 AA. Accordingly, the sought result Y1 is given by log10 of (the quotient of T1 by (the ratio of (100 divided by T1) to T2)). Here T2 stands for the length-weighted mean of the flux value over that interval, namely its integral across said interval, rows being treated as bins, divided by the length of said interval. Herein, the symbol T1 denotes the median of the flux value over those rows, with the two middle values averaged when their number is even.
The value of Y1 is 0.47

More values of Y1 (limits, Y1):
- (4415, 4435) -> 0.41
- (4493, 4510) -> 0.45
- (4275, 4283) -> 0.43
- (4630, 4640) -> 0.37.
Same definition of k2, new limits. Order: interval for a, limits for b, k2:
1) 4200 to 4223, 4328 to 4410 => 13.6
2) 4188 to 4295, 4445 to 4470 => 12.8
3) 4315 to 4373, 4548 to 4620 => 13.8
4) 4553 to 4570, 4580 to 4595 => 13.1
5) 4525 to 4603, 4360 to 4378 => 13.8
